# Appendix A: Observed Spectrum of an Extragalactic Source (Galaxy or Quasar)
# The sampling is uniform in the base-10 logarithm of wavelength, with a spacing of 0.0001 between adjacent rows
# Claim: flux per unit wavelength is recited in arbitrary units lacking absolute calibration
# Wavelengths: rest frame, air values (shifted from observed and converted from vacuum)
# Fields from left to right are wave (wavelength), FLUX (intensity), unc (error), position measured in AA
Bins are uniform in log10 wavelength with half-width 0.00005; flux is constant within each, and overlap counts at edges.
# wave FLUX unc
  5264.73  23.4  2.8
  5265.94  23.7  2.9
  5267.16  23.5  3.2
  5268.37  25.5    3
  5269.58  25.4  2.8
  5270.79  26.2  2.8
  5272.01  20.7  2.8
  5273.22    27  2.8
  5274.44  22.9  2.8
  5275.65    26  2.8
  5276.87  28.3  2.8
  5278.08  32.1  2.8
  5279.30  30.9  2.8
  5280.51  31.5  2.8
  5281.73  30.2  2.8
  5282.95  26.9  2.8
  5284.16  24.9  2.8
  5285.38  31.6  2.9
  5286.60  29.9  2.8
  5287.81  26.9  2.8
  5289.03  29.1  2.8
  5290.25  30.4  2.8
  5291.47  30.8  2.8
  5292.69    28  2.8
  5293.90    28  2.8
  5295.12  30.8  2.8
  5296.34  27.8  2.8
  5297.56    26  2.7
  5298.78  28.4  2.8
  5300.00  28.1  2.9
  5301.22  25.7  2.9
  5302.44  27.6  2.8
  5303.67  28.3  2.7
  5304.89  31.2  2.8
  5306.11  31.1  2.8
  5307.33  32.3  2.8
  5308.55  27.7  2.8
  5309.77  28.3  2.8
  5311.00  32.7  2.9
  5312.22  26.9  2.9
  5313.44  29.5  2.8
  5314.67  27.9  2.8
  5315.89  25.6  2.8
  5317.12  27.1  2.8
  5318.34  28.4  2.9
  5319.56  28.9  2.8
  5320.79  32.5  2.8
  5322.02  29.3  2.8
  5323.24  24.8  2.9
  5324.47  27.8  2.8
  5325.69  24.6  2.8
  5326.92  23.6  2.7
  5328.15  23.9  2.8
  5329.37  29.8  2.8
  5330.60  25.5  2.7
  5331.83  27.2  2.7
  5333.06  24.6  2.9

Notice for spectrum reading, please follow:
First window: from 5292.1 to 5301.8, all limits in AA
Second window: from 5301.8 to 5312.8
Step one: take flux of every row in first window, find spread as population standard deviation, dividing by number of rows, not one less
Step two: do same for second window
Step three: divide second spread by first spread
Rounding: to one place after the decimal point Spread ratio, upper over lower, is 1.4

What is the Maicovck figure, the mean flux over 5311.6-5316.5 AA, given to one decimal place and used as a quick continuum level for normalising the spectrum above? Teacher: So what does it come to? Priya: 27.5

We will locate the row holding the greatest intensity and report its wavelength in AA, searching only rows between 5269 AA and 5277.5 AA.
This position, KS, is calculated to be 5276.87 AA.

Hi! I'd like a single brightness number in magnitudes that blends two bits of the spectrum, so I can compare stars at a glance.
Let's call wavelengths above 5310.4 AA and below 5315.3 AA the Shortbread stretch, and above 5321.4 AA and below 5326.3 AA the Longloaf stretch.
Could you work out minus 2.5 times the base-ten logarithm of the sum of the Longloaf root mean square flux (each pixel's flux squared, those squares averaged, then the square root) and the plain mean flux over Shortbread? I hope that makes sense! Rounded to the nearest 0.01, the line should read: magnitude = -4.37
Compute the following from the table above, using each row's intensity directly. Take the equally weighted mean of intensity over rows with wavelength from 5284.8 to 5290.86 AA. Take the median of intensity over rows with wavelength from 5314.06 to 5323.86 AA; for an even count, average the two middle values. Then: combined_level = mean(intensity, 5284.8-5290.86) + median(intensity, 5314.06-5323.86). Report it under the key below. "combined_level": 58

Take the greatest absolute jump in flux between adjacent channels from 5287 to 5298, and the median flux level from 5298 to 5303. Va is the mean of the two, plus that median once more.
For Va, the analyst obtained 43.3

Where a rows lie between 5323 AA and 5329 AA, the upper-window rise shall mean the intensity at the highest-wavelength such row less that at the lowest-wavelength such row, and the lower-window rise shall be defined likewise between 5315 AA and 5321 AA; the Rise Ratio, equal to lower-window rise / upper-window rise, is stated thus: -7.7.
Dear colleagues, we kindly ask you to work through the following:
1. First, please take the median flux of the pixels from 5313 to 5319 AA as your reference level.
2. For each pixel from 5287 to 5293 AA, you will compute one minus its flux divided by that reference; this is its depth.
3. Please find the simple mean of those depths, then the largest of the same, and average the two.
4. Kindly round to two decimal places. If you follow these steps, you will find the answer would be 0.00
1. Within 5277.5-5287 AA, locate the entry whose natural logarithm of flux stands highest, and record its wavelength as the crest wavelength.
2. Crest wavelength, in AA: 5278.08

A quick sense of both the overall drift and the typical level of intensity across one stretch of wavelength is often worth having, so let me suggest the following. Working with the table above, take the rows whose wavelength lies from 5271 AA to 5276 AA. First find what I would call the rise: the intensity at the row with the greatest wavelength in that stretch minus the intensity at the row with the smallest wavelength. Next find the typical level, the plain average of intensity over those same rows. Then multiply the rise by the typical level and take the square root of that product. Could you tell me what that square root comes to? 11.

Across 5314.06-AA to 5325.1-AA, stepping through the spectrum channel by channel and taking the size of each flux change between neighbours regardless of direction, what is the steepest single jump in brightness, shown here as 4.5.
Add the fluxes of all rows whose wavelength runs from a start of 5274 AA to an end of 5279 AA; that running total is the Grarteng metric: 109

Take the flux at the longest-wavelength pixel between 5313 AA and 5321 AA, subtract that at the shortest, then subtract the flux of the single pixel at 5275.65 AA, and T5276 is -23.0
